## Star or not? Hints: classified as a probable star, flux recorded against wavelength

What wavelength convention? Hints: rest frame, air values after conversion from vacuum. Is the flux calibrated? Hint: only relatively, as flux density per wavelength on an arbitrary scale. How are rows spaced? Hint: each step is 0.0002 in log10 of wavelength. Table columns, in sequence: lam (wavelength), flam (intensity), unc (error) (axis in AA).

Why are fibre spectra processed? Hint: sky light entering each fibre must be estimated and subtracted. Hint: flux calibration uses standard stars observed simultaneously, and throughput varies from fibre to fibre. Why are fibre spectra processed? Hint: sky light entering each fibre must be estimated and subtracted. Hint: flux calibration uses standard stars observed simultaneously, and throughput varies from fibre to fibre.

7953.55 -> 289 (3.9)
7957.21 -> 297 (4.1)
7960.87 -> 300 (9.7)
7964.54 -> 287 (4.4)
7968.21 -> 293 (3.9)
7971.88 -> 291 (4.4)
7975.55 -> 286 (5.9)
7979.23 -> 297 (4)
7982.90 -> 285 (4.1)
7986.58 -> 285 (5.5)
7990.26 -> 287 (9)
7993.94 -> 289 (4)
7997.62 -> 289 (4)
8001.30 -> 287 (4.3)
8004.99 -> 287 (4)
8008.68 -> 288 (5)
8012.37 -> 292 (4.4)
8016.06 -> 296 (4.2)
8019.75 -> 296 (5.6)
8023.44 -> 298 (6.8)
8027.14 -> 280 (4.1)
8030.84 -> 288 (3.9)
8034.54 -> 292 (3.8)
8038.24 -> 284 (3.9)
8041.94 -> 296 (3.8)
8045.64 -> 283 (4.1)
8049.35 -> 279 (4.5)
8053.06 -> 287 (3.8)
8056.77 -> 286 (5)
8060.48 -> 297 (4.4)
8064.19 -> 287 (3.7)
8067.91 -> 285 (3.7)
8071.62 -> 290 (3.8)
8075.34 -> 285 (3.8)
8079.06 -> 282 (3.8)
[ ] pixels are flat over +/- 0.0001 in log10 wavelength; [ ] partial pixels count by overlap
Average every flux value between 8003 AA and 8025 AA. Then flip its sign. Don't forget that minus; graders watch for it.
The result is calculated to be -293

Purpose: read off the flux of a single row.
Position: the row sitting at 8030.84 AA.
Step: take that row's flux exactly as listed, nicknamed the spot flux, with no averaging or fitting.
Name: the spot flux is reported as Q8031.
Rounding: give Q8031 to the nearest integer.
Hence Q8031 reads 288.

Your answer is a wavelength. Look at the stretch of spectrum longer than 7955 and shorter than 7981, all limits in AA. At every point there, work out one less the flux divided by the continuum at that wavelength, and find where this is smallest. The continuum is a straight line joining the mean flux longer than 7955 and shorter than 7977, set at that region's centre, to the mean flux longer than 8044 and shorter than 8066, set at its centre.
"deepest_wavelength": 7960.87 AA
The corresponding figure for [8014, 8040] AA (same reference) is 8023.44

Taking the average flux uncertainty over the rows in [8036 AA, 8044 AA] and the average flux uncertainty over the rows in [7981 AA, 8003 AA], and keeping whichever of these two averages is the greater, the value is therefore 5.2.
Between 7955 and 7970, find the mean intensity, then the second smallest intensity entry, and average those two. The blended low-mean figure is 294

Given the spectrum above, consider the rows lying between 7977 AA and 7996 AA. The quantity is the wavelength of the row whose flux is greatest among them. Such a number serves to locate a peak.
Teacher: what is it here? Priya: 7979.23 AA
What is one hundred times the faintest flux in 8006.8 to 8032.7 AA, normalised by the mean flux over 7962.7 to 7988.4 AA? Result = 97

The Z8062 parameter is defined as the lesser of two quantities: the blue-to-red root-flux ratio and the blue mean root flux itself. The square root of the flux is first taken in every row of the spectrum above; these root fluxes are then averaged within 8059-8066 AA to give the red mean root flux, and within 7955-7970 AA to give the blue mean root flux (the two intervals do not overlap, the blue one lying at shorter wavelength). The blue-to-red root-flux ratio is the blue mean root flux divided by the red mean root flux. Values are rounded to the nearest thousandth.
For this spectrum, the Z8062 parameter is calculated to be 1.004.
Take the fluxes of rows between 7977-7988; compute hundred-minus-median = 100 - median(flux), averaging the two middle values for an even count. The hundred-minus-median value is -185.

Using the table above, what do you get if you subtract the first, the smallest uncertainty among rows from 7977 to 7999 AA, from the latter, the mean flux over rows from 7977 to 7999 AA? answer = 285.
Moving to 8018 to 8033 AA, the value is 287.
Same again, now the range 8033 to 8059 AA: 283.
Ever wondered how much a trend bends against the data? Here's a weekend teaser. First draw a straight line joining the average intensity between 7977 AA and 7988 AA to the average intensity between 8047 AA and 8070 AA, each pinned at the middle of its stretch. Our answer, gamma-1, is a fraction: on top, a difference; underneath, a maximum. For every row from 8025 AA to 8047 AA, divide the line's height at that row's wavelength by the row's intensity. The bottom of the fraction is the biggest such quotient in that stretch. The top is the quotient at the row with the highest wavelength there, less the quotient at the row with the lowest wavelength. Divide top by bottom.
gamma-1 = -0.012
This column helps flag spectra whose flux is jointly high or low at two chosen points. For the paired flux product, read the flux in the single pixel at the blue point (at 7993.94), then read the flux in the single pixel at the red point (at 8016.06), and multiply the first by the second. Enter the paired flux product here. 85544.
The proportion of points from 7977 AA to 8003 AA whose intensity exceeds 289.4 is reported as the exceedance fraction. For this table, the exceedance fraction 0.1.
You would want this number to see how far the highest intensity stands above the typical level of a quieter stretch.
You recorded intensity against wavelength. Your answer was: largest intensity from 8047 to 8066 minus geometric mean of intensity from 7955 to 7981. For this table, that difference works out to 4.0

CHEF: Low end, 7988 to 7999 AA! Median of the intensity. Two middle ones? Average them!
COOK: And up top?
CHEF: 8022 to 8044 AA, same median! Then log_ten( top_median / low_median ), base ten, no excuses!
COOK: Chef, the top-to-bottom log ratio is 0.0015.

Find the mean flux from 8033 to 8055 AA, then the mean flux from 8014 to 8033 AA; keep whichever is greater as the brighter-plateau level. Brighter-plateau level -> 292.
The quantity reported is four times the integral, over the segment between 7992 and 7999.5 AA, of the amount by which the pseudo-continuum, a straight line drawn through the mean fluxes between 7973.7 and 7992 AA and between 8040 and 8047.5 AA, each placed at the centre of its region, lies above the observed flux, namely -20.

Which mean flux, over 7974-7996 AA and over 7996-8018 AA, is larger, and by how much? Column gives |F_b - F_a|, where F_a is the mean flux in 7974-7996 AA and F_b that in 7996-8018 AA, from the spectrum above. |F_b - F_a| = 1.7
